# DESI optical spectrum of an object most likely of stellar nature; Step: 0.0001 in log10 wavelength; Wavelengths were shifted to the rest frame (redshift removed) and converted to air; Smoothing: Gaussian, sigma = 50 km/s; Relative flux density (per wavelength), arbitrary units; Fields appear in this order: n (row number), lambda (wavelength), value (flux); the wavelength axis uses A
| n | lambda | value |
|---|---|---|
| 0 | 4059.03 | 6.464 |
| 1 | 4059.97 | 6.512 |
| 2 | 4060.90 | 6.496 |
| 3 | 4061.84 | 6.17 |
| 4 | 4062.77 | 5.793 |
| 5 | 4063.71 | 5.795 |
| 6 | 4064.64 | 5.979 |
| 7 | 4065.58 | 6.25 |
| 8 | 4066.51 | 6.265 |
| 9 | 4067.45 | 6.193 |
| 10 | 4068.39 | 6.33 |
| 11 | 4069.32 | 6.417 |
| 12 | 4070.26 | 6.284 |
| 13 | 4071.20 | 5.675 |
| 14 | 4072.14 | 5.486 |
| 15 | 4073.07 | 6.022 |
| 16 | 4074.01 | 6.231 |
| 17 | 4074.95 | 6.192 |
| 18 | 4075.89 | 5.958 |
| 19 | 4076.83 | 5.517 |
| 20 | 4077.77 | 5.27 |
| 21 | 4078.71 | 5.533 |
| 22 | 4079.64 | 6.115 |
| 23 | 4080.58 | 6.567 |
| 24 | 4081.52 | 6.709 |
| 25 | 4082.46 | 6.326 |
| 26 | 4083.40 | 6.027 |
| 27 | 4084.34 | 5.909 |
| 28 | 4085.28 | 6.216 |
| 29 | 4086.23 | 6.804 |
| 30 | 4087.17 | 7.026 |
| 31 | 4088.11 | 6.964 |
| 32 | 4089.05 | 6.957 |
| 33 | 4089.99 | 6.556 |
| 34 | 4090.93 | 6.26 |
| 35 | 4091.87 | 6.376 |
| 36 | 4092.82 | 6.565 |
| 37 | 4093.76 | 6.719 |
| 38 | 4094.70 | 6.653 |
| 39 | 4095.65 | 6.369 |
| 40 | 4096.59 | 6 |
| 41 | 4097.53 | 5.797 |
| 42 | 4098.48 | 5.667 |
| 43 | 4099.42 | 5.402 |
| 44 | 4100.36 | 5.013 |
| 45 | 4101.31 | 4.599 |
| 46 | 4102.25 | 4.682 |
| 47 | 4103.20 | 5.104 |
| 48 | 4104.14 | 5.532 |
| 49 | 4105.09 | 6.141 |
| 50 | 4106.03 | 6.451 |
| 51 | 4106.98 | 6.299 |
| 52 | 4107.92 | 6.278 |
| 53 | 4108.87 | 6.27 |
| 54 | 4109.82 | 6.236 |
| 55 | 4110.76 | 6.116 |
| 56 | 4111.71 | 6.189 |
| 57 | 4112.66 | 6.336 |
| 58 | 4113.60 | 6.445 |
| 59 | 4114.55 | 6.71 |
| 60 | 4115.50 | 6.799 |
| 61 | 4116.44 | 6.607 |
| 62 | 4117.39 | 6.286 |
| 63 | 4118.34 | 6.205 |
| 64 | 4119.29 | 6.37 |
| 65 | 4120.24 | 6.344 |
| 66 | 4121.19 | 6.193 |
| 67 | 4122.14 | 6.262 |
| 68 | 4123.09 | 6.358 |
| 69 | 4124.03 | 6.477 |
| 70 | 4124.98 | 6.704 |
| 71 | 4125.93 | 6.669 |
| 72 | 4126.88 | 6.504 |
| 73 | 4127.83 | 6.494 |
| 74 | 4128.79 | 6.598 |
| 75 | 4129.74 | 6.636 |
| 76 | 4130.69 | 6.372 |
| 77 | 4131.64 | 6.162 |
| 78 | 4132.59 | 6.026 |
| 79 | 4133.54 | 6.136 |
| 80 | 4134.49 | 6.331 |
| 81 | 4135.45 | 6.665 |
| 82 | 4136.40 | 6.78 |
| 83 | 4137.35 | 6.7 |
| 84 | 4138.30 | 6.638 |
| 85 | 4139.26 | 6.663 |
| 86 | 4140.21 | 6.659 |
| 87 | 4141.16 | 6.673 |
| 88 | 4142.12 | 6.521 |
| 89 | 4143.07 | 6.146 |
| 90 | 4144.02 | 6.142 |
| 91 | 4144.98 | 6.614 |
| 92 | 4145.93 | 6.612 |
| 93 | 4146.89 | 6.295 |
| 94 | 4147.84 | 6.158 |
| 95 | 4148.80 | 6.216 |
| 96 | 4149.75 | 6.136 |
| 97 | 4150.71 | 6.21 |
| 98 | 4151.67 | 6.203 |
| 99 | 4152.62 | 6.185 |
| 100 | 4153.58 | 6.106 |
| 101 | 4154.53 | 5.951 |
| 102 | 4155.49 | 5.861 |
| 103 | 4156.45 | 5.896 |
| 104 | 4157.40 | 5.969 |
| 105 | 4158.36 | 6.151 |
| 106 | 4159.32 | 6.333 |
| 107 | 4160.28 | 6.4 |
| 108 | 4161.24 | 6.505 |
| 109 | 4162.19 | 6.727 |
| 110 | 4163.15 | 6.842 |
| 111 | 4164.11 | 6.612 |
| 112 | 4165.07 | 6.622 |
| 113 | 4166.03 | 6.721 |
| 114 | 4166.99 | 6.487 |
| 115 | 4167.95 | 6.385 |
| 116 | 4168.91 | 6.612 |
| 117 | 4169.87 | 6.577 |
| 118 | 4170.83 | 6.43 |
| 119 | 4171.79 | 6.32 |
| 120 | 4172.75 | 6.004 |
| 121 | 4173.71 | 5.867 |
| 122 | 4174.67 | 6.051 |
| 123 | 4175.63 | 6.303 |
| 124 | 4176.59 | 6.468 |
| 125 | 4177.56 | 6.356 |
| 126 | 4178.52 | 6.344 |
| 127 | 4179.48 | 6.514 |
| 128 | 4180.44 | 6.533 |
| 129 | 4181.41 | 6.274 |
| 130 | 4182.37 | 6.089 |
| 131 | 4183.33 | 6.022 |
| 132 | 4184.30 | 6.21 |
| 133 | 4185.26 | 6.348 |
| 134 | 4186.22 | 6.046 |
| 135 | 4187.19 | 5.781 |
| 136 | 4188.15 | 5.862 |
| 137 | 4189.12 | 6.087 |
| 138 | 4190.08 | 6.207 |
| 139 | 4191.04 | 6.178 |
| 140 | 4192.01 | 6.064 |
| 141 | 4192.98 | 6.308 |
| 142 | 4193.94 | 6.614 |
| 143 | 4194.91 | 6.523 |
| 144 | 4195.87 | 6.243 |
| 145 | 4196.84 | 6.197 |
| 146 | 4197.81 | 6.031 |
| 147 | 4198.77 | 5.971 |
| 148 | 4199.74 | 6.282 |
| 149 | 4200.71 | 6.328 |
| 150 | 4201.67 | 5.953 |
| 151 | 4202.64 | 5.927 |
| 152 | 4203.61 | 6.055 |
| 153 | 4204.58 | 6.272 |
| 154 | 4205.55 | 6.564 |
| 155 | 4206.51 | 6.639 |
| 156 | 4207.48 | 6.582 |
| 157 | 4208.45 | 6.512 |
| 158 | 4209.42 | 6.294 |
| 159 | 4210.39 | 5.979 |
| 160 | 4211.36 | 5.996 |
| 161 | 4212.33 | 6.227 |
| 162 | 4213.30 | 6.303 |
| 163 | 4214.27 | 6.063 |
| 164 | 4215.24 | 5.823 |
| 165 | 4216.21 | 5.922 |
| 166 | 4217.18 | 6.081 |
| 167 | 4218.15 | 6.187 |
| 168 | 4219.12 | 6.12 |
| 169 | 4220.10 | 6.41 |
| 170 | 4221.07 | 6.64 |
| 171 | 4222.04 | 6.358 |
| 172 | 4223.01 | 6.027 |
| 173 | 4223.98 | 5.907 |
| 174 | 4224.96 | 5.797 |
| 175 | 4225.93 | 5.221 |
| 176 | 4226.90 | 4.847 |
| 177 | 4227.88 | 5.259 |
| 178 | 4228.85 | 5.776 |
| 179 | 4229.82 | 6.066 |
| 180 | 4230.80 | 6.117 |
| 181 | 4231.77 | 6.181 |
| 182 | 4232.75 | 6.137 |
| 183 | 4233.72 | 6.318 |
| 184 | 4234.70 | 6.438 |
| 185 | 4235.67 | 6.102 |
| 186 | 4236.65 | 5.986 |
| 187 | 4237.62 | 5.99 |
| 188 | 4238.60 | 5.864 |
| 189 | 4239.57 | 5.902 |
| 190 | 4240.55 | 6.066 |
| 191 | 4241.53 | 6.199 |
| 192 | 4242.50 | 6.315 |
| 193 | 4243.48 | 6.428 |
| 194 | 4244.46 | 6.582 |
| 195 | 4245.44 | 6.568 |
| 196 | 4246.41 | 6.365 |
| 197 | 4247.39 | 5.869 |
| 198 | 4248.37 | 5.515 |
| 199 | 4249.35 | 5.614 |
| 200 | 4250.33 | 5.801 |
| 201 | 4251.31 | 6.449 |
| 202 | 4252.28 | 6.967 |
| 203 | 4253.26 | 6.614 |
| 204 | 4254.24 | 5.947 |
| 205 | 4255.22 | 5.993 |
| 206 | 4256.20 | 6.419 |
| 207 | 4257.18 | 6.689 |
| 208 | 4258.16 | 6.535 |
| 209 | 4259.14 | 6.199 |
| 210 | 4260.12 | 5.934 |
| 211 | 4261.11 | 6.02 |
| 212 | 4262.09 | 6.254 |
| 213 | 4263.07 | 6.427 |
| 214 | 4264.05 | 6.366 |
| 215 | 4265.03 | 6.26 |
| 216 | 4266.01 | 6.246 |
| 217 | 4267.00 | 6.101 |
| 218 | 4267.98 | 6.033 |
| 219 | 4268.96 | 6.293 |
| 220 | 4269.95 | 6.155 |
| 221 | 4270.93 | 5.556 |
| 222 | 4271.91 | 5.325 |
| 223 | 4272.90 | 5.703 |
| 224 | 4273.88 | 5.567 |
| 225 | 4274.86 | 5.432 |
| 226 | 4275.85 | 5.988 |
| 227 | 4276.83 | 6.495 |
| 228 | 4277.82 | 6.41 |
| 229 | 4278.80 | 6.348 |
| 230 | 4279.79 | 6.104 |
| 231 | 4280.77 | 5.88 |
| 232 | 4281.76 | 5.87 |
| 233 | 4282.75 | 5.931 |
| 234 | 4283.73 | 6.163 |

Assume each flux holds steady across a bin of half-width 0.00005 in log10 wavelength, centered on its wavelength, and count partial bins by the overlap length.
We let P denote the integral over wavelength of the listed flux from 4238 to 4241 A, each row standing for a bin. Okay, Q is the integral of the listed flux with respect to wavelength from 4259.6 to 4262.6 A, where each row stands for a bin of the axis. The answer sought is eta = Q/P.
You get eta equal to 1.02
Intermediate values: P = 17.8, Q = 18.2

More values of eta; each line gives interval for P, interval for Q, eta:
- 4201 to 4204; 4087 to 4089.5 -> 0.97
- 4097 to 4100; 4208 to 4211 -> 1.11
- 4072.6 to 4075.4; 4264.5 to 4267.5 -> 1.08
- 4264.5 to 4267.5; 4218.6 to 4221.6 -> 1.03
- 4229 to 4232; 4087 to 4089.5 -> 0.96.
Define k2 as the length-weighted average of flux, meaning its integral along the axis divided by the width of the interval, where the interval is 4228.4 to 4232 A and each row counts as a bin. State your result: 6.03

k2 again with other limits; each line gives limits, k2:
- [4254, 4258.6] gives 6.33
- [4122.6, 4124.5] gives 6.45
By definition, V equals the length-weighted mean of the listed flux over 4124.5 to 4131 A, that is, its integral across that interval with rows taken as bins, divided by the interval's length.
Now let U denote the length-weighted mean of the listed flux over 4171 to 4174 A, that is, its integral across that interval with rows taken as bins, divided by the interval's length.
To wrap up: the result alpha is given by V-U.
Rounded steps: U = 6.12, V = 6.6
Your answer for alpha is 0.4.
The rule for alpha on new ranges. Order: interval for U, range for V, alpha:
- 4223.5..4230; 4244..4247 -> 1.0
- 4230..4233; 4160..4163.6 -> 0.5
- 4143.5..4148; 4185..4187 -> -0.3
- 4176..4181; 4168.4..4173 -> 0.0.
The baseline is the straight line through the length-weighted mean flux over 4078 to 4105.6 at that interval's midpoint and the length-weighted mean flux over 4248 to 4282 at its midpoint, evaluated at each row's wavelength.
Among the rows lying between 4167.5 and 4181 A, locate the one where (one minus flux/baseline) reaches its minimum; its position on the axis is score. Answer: 4168.91 A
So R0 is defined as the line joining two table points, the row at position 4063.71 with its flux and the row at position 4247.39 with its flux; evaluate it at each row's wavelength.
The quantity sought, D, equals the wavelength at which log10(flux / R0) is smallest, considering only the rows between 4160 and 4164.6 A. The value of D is 4160.28 A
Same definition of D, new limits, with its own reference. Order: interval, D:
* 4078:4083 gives 4078.71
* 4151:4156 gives 4155.49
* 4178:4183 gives 4182.37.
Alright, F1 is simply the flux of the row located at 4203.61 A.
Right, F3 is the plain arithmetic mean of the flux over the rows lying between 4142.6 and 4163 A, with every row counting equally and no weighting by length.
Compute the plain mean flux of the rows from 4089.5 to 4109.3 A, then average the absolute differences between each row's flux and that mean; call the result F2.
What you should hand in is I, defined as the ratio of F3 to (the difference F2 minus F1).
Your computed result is -1.13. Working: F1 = 6.055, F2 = 0.54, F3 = 6.23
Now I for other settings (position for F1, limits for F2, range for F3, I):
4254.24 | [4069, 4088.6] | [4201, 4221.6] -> -1.12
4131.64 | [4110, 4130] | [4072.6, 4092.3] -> -1.05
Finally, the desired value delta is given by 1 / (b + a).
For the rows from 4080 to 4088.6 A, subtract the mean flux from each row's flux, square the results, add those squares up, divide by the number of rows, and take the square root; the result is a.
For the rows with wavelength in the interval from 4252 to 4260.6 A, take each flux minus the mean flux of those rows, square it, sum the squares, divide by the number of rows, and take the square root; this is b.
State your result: 1.37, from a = 0.38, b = 0.35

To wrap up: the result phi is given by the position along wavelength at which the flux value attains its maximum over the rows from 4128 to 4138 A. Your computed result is 4136.40 A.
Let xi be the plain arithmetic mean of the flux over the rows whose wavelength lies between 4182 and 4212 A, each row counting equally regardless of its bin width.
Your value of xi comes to 6.20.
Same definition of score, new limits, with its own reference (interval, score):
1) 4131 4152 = 4136.40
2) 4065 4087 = 4086.23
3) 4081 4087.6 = 4087.17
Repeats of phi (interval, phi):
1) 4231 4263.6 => 4252.28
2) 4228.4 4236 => 4234.70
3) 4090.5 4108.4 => 4093.76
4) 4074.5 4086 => 4081.52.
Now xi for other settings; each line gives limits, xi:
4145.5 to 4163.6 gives 6.25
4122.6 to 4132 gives 6.50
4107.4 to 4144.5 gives 6.43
